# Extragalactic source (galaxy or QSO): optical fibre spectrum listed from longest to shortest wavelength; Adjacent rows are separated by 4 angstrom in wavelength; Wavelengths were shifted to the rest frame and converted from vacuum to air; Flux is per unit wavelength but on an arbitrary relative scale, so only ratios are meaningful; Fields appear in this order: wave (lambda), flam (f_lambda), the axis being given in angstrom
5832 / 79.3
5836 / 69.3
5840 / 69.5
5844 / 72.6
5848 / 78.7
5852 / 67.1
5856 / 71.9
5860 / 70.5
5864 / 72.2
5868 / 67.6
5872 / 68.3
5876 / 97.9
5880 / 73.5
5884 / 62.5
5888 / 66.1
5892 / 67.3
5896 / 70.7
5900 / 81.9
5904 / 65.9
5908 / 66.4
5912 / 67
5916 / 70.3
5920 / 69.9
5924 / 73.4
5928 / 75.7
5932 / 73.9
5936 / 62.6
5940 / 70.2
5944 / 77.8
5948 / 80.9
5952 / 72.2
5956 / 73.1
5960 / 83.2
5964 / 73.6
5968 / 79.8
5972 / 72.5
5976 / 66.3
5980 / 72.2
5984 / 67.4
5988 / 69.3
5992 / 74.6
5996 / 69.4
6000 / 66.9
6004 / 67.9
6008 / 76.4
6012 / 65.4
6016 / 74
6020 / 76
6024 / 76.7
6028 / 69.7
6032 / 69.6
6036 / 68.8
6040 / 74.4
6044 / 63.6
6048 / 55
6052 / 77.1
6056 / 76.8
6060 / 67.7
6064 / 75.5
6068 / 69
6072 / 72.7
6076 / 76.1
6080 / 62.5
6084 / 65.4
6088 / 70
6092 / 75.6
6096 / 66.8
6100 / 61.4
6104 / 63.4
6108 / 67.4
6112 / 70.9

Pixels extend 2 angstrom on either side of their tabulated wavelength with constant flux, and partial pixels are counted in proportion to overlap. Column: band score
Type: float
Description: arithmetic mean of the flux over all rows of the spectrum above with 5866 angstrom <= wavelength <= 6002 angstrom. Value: 72.1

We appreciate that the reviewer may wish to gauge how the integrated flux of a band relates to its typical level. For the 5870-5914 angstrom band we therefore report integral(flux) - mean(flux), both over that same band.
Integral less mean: 3078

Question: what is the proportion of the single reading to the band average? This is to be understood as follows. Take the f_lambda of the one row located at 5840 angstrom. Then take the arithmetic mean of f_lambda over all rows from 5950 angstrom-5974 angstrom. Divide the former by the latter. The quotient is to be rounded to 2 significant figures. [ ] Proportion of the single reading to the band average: 0.92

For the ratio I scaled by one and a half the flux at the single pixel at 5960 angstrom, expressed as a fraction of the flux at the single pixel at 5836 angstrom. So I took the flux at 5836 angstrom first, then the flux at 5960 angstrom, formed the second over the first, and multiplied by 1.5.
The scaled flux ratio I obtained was 1.80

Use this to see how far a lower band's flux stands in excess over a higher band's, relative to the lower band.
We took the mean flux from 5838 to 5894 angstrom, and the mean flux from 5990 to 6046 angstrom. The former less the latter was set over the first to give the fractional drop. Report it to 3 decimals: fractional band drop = 0.012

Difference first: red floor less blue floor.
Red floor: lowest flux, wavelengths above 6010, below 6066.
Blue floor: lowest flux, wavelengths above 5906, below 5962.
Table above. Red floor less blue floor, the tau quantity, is -7.6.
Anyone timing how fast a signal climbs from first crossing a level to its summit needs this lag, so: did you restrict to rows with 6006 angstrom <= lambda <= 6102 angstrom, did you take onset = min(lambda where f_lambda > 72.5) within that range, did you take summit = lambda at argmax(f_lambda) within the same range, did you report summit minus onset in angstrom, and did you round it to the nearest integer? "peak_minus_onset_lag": 44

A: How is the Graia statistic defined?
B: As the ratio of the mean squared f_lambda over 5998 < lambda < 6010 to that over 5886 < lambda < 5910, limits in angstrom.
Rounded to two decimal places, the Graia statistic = 1.02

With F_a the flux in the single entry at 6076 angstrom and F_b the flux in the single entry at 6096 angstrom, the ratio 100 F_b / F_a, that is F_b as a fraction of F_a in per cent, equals 88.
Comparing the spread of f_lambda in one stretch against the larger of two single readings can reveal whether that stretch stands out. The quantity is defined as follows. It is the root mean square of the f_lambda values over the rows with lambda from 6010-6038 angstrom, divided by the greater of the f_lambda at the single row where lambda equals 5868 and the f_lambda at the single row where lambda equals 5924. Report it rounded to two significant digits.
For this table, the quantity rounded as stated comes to 0.97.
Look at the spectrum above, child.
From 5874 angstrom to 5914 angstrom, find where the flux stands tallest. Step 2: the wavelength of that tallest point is 5876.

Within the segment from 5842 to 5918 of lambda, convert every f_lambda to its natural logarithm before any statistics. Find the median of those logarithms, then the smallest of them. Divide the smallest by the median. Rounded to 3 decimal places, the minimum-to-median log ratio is 0.972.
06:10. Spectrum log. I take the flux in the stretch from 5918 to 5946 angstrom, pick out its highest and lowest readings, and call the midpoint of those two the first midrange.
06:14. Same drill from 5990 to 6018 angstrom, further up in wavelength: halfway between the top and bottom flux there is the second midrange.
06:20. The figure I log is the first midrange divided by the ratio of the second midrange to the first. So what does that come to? 70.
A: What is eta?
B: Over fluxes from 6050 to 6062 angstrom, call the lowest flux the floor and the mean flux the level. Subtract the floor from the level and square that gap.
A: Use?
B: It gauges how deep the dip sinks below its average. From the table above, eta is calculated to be 38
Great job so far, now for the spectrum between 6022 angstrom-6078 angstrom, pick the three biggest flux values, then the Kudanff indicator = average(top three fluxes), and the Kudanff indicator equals 77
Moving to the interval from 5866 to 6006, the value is 88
